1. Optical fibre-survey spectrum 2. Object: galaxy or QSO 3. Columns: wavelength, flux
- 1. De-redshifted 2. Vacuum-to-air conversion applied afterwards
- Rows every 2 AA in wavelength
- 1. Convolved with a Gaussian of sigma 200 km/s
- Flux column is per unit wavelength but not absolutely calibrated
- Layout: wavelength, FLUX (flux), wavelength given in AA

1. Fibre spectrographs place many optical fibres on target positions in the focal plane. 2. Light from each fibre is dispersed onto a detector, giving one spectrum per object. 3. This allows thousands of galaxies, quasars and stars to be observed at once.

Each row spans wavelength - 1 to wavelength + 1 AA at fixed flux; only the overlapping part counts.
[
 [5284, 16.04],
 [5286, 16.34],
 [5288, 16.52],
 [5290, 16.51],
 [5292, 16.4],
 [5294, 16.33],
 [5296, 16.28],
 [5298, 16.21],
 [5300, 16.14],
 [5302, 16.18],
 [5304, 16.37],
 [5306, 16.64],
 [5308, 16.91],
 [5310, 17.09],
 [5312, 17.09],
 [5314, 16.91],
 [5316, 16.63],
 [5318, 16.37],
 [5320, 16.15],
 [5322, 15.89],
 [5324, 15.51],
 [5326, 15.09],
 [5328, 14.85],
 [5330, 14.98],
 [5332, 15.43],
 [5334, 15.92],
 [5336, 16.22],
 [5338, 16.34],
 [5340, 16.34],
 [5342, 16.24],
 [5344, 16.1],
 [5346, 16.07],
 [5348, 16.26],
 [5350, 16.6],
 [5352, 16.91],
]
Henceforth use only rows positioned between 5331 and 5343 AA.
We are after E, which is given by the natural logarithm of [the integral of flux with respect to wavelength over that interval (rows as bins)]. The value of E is 5.26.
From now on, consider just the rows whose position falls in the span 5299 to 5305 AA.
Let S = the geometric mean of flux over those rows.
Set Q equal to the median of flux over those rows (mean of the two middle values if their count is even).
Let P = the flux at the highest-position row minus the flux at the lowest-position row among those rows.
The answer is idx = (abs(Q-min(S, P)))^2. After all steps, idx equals 254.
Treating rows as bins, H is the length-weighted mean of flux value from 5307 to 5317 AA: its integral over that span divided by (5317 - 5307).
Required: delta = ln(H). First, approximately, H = 16.9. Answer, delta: 2.83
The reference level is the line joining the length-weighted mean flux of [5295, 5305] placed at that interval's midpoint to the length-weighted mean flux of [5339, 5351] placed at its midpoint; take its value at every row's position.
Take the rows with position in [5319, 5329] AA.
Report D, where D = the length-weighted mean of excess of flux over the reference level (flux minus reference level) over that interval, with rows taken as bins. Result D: -0.8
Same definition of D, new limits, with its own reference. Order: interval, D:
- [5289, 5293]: 0.2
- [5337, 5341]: 0.1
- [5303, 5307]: 0.3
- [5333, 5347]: -0.1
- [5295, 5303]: 0.0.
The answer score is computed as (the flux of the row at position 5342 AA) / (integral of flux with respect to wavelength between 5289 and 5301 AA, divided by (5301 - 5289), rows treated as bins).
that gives 0.996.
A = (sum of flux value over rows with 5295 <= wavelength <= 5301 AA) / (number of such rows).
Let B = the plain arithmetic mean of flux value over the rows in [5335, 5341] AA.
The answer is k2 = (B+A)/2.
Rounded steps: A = 16.2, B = 16.3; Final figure 16.3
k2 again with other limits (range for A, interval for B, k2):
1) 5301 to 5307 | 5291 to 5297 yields 16.4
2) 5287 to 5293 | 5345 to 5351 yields 16.4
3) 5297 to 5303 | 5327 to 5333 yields 15.6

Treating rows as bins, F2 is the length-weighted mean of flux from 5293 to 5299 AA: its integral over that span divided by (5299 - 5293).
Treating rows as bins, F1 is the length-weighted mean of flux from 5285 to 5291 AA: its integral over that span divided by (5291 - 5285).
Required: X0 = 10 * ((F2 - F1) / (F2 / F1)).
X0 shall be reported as -1.9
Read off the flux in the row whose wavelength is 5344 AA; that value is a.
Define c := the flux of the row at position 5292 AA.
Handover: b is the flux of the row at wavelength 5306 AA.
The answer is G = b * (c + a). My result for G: 541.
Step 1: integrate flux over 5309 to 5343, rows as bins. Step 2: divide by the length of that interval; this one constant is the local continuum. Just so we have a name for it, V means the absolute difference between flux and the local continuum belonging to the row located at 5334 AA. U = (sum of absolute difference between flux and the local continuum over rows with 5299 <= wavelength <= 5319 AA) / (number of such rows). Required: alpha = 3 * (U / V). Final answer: 12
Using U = 0.57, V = 0.14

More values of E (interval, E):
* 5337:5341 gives 4.18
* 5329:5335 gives 4.53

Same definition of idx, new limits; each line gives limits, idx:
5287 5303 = 277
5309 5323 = 318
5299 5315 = 256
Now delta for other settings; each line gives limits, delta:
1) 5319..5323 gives 2.77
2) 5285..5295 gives 2.80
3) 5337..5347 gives 2.79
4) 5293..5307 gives 2.79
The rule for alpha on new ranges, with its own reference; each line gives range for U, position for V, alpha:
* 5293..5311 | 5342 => 7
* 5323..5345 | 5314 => 2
